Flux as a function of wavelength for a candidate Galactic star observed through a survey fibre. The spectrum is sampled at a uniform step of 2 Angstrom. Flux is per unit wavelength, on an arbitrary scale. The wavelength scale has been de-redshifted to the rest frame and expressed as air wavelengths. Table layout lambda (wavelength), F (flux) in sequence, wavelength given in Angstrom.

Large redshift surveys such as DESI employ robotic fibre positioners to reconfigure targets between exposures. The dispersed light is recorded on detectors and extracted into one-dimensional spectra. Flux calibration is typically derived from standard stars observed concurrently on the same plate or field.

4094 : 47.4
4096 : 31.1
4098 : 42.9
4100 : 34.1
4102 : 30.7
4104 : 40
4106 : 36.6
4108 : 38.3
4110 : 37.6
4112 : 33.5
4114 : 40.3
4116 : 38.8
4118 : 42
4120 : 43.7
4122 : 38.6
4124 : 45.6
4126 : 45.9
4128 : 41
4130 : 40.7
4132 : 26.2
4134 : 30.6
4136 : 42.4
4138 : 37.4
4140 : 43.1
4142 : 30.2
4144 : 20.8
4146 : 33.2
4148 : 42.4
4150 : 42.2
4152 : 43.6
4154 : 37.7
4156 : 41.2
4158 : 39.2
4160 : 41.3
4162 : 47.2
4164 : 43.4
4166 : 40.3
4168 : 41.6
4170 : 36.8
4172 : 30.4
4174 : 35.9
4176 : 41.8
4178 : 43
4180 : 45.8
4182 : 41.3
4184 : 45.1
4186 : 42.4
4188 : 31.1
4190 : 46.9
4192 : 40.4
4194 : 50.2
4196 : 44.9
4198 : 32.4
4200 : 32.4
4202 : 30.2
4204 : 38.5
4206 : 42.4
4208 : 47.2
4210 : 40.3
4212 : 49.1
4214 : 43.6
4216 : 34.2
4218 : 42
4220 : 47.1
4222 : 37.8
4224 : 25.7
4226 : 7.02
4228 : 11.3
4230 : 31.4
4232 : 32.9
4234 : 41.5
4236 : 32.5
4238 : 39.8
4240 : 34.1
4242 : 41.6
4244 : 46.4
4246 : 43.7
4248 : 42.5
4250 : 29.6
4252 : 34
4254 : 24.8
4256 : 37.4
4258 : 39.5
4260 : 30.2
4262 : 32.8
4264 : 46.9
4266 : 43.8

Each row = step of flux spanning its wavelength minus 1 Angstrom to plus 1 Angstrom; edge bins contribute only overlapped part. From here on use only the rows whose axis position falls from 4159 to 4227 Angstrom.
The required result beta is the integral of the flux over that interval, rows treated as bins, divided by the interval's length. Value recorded 39.4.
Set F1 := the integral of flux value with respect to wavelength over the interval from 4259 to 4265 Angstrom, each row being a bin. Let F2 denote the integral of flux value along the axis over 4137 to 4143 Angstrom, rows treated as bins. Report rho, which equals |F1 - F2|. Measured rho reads 2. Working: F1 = 220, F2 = 221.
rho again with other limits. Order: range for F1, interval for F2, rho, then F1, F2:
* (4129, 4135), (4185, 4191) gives 46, 195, 241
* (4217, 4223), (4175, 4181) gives 7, 254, 261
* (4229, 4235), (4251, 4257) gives 19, 212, 192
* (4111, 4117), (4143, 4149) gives 32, 225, 193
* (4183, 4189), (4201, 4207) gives 15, 237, 222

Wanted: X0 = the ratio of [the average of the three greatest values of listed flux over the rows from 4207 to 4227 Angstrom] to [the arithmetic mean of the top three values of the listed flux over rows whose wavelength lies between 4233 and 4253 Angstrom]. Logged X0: 1.08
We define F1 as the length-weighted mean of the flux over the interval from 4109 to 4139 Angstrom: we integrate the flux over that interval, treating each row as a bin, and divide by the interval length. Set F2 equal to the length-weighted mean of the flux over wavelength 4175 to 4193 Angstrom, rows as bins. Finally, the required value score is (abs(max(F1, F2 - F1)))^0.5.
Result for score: 6.2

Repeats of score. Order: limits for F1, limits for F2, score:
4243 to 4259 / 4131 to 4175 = 6.1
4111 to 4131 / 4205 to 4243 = 6.4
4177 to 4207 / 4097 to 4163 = 6.4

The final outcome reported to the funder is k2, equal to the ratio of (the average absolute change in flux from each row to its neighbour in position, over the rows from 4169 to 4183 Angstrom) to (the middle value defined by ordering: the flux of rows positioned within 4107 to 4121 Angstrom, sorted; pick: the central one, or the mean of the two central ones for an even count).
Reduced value 0.11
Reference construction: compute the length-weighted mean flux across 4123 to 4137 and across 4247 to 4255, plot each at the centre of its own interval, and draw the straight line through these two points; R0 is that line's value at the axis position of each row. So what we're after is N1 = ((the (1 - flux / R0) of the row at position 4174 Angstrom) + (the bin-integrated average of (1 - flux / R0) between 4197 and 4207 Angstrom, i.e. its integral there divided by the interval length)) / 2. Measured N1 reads 0.01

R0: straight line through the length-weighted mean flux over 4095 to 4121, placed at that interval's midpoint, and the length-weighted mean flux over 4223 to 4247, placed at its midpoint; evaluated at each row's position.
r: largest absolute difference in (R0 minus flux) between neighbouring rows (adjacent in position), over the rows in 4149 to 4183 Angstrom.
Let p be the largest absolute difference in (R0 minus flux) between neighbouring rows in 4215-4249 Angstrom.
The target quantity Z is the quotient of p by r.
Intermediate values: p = 20.2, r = 6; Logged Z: 3.20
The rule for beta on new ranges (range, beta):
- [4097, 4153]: 37.9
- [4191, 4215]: 41.0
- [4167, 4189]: 39.6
